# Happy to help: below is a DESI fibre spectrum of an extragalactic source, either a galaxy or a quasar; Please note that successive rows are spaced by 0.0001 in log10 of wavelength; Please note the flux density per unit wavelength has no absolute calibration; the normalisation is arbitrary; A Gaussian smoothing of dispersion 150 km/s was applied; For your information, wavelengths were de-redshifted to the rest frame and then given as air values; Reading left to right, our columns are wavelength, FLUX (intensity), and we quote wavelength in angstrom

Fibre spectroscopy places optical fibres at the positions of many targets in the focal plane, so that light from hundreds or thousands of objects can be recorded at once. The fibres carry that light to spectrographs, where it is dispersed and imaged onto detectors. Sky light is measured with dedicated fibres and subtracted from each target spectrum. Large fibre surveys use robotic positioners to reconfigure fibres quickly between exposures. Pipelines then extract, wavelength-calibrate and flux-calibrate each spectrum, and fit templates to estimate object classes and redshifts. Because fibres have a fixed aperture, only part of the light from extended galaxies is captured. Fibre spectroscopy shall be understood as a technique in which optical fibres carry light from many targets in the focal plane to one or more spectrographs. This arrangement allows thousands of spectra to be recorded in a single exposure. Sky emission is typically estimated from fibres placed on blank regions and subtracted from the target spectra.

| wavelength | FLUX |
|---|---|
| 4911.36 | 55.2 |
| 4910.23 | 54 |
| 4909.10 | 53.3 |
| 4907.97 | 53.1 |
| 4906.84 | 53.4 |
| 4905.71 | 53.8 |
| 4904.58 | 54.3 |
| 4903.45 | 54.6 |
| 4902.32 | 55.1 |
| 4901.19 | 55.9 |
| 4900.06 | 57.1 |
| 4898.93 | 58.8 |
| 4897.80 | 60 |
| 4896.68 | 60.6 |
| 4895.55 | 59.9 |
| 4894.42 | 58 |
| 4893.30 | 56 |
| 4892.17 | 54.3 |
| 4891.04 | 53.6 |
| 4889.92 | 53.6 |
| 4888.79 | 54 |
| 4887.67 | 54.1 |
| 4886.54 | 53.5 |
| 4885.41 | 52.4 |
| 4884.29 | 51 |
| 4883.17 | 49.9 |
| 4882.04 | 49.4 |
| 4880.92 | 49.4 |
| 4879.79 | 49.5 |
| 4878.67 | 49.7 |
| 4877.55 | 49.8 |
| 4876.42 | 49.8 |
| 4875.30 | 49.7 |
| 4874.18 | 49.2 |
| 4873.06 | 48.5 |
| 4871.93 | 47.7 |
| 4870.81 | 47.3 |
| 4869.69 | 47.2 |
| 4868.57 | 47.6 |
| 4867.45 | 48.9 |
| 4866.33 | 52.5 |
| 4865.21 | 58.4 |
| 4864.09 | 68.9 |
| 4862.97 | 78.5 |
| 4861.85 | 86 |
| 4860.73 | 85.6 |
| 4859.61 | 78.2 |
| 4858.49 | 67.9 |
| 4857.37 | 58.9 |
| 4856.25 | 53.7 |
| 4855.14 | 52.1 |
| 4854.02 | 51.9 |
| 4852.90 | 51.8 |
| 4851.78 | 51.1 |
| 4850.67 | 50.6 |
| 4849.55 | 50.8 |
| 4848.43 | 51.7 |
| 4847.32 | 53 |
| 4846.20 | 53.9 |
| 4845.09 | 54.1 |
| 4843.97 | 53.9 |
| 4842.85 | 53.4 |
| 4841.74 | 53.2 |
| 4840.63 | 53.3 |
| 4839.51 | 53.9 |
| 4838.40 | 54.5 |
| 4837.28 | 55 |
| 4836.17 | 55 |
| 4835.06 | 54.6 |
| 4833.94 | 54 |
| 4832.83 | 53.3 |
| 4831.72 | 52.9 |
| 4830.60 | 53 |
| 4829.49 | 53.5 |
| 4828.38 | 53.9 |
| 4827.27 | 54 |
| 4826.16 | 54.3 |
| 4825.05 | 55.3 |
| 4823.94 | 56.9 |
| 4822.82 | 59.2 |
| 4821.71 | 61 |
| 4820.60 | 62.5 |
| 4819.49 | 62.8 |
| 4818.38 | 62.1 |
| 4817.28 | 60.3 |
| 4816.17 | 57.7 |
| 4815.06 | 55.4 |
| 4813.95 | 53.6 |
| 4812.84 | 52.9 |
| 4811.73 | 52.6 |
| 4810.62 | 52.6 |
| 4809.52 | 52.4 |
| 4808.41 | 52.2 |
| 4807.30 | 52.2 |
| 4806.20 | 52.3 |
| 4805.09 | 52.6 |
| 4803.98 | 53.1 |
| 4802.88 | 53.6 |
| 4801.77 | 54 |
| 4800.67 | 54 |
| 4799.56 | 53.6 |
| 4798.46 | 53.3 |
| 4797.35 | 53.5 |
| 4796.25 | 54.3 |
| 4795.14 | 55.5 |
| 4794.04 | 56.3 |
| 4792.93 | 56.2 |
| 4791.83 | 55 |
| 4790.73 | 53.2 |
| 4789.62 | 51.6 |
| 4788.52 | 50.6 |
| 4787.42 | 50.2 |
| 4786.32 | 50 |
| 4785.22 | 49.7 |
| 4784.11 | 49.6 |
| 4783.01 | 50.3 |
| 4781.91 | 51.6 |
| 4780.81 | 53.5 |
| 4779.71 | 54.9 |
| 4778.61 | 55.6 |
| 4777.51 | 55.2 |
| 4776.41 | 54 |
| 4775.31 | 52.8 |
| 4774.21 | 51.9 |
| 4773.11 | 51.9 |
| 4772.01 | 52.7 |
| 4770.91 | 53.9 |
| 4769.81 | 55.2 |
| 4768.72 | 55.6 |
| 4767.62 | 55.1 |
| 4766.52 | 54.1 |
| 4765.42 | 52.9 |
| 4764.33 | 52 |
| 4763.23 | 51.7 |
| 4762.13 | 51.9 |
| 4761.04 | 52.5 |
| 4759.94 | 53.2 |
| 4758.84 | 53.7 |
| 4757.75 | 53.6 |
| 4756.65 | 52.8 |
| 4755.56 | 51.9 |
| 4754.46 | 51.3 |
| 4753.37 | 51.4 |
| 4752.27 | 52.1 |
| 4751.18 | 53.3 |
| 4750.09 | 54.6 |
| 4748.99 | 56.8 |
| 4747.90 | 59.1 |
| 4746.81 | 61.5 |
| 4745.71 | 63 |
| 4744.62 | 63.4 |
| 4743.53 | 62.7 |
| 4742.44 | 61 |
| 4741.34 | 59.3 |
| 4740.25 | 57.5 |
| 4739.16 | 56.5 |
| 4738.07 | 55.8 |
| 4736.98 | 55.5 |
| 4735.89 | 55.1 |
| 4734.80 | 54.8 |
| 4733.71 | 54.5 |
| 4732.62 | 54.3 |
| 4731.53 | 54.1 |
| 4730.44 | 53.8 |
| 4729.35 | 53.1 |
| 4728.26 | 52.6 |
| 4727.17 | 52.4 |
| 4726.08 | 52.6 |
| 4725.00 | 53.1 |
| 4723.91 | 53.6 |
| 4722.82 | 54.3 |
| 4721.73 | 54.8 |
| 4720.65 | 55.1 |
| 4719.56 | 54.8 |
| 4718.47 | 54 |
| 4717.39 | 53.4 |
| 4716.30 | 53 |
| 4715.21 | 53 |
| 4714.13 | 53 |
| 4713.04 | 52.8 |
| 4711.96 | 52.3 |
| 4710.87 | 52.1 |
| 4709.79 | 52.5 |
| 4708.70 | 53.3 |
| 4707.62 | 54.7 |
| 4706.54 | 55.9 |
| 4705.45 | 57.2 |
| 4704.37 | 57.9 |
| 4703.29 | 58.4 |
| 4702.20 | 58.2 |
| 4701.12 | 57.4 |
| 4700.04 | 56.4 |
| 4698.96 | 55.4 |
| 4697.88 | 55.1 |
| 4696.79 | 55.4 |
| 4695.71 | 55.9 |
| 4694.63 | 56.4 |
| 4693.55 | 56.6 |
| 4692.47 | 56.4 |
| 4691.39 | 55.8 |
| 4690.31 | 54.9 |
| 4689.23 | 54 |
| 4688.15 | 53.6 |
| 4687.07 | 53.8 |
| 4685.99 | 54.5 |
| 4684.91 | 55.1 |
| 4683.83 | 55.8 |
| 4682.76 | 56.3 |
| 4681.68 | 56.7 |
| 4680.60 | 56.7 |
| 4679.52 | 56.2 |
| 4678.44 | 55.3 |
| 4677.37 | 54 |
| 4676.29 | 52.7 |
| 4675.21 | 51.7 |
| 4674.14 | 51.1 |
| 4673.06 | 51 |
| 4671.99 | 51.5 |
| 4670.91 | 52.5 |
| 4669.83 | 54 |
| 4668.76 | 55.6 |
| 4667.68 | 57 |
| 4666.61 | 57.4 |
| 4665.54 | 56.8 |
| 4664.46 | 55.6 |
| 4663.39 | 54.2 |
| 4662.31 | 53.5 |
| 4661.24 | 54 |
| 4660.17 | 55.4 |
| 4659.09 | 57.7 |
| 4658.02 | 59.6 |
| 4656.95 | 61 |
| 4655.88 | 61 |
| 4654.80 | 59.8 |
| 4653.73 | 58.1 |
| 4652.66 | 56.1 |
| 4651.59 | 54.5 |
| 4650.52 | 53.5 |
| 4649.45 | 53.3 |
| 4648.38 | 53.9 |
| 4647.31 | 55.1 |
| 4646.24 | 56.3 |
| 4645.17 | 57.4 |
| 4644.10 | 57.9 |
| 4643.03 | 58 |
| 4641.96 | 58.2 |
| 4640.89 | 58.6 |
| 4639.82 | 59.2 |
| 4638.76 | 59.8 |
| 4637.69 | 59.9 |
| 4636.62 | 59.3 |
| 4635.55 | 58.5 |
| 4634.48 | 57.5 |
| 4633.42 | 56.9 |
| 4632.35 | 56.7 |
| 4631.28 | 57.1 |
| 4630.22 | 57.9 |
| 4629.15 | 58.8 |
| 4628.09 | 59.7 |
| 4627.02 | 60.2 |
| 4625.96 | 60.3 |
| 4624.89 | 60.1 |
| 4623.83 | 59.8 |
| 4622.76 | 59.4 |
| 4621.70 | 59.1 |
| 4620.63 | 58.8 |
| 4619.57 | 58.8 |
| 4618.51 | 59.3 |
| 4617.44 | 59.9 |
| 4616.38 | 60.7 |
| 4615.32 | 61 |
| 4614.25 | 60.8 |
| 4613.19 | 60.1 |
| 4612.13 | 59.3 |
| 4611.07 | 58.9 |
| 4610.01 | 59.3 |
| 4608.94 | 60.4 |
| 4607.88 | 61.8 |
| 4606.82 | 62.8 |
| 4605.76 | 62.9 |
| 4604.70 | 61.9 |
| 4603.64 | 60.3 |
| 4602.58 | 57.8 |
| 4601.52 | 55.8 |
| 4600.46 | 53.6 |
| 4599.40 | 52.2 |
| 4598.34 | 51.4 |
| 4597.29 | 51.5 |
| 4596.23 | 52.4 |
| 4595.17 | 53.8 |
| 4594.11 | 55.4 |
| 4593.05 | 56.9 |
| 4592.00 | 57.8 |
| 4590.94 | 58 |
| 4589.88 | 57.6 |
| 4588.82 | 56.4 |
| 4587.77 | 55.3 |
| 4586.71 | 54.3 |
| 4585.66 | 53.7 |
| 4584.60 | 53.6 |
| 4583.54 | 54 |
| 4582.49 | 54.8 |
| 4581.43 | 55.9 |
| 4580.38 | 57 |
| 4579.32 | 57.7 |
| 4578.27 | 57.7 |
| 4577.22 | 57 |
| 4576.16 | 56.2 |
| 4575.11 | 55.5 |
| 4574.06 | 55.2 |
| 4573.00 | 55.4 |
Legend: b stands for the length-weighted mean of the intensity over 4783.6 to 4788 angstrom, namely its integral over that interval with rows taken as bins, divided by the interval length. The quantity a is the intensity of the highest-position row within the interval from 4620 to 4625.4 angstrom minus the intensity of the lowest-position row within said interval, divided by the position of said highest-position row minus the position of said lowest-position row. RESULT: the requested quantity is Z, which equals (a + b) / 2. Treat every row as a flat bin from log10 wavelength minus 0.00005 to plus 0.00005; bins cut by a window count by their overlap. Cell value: 25.1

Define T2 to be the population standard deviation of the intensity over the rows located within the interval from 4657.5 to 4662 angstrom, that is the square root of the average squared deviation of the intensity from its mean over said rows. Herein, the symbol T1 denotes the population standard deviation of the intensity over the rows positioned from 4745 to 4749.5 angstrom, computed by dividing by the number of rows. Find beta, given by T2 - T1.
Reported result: -0.2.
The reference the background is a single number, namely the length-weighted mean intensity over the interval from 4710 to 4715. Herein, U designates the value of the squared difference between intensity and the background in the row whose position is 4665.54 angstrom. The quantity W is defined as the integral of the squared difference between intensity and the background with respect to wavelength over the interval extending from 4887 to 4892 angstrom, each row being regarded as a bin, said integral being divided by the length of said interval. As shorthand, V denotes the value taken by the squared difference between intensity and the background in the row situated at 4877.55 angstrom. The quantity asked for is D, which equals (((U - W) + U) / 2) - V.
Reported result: 9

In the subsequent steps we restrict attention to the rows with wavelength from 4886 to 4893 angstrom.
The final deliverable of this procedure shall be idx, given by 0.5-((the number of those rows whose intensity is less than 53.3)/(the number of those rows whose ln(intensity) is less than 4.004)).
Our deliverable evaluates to 0.5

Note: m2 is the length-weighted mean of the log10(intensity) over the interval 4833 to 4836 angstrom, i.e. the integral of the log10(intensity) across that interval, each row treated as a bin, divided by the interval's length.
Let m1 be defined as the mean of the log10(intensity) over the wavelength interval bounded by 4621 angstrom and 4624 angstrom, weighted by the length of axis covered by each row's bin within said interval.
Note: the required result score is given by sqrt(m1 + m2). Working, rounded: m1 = 1.77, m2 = 1.73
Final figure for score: 1.872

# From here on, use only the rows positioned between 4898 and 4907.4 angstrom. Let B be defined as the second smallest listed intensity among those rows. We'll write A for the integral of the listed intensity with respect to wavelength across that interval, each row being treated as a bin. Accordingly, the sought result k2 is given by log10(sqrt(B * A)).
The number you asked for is 2.22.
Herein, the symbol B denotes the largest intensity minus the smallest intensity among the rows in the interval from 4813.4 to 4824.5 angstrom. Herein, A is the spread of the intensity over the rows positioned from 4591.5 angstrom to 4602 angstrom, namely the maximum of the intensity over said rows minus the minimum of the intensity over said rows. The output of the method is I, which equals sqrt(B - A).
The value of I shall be 1.7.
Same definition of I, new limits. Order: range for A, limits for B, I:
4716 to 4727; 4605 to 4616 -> 1.2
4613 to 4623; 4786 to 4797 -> 2.0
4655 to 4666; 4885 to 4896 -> 0.0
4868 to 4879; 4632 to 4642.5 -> 0.8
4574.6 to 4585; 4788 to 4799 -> 1.3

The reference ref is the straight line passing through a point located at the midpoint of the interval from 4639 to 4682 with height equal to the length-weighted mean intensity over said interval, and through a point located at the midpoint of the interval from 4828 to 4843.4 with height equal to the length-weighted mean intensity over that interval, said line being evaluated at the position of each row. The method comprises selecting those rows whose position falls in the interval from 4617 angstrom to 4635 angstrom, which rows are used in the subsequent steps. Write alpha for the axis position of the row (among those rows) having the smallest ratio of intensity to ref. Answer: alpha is 4632.35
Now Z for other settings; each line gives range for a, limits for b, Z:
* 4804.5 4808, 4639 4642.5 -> 29.3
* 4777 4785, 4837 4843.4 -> 26.5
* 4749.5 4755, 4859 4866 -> 37.2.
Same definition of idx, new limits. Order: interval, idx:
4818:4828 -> 0.5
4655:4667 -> 0.5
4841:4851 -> -0.1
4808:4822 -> -0.3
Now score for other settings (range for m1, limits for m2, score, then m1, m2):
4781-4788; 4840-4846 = 1.853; 1.70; 1.73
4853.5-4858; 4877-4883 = 1.852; 1.74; 1.69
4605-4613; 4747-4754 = 1.877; 1.78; 1.74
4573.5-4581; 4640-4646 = 1.875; 1.75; 1.76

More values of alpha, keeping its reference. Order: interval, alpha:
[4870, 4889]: 4870.81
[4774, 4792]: 4784.11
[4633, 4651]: 4649.45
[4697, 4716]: 4710.87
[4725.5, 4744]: 4727.17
